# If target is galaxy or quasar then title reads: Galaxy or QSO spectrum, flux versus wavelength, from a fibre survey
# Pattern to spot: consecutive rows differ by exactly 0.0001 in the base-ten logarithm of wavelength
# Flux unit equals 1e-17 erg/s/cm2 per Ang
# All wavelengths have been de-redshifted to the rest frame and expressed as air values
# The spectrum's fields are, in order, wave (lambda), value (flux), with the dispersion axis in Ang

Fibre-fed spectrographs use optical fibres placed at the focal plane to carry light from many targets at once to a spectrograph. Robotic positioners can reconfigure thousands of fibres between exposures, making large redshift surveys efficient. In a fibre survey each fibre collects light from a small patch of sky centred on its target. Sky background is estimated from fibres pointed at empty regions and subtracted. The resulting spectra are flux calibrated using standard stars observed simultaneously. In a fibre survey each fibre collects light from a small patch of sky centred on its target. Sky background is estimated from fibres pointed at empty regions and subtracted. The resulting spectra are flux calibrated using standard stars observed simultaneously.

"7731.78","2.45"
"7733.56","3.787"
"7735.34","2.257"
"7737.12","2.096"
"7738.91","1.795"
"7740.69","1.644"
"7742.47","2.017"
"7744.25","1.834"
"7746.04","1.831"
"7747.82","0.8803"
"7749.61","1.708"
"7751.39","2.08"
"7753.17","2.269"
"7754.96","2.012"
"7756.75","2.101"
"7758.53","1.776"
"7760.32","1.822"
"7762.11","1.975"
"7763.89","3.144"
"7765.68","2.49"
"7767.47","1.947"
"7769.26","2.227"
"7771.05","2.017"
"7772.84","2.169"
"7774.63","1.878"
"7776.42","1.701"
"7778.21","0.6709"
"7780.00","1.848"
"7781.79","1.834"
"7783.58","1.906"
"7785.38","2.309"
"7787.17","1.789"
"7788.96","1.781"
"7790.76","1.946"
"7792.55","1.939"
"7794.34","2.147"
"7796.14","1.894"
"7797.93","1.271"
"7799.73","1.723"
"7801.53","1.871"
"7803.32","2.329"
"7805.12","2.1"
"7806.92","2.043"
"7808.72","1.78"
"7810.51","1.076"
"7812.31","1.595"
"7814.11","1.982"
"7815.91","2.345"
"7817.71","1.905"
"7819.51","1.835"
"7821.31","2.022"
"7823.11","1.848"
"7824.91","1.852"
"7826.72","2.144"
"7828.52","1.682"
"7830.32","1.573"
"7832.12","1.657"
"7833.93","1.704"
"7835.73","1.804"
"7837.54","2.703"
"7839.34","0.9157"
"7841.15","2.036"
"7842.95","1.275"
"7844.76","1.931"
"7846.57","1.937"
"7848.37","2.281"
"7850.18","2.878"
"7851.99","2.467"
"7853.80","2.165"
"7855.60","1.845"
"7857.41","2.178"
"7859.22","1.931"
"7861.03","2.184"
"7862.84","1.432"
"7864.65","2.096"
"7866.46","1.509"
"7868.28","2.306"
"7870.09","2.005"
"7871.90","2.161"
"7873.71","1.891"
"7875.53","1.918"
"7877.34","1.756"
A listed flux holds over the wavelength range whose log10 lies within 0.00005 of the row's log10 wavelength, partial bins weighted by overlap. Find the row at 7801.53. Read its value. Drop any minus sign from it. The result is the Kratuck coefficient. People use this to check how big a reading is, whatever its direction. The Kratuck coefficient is 1.9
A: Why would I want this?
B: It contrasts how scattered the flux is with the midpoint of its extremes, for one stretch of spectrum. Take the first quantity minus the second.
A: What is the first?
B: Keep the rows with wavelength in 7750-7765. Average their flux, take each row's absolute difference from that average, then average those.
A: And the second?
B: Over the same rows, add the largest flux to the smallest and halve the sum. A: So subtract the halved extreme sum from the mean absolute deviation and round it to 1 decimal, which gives -2.2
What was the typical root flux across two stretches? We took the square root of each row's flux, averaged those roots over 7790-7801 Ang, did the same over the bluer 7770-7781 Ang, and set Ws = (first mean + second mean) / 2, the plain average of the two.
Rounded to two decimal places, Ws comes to 1.32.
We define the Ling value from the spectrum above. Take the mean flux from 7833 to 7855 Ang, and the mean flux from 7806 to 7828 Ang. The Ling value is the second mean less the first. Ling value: -0.14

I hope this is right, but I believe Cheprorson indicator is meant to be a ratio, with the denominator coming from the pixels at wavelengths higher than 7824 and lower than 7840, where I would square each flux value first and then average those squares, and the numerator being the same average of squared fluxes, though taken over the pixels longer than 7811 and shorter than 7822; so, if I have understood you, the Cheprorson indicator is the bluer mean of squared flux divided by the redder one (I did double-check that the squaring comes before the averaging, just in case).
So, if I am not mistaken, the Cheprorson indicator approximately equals 1.1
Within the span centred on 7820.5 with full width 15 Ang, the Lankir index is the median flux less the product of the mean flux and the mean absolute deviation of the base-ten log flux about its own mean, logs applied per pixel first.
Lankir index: 1.89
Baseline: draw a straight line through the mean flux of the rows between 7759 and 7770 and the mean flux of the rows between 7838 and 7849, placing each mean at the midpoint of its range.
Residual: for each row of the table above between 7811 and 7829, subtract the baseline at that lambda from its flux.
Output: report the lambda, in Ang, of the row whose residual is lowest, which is 7812.31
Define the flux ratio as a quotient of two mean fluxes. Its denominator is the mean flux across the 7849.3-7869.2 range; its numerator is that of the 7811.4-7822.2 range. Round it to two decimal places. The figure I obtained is 0.93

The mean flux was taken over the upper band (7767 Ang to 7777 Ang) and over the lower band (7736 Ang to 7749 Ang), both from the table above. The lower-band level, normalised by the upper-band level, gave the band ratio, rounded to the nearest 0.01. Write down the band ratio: 0.87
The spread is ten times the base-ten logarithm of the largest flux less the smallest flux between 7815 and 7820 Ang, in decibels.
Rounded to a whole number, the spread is -3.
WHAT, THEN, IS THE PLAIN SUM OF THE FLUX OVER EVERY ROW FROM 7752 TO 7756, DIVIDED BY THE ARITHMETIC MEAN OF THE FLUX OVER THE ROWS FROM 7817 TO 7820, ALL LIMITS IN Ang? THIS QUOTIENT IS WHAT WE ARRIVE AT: 2.29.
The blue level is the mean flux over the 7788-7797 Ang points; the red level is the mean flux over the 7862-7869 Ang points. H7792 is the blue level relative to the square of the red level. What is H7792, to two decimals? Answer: 0.58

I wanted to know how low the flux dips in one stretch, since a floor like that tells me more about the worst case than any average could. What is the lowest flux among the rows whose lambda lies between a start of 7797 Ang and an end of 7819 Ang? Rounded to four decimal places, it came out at 1.0760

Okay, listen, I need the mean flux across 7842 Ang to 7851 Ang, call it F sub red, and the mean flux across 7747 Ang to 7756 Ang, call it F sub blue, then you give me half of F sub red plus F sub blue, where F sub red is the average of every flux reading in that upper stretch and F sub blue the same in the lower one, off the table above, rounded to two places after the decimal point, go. 1.93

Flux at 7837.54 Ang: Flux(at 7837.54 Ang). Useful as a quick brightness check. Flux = 2.703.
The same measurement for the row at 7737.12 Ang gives 2.096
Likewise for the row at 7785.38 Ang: 2.309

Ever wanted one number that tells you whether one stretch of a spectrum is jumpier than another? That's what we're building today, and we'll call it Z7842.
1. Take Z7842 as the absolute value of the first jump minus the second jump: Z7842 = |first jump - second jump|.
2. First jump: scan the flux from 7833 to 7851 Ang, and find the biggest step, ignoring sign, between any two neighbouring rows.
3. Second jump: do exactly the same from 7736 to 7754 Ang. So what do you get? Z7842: 0.84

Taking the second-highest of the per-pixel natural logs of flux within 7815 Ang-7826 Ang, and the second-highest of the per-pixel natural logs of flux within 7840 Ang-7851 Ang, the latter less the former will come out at 0.12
